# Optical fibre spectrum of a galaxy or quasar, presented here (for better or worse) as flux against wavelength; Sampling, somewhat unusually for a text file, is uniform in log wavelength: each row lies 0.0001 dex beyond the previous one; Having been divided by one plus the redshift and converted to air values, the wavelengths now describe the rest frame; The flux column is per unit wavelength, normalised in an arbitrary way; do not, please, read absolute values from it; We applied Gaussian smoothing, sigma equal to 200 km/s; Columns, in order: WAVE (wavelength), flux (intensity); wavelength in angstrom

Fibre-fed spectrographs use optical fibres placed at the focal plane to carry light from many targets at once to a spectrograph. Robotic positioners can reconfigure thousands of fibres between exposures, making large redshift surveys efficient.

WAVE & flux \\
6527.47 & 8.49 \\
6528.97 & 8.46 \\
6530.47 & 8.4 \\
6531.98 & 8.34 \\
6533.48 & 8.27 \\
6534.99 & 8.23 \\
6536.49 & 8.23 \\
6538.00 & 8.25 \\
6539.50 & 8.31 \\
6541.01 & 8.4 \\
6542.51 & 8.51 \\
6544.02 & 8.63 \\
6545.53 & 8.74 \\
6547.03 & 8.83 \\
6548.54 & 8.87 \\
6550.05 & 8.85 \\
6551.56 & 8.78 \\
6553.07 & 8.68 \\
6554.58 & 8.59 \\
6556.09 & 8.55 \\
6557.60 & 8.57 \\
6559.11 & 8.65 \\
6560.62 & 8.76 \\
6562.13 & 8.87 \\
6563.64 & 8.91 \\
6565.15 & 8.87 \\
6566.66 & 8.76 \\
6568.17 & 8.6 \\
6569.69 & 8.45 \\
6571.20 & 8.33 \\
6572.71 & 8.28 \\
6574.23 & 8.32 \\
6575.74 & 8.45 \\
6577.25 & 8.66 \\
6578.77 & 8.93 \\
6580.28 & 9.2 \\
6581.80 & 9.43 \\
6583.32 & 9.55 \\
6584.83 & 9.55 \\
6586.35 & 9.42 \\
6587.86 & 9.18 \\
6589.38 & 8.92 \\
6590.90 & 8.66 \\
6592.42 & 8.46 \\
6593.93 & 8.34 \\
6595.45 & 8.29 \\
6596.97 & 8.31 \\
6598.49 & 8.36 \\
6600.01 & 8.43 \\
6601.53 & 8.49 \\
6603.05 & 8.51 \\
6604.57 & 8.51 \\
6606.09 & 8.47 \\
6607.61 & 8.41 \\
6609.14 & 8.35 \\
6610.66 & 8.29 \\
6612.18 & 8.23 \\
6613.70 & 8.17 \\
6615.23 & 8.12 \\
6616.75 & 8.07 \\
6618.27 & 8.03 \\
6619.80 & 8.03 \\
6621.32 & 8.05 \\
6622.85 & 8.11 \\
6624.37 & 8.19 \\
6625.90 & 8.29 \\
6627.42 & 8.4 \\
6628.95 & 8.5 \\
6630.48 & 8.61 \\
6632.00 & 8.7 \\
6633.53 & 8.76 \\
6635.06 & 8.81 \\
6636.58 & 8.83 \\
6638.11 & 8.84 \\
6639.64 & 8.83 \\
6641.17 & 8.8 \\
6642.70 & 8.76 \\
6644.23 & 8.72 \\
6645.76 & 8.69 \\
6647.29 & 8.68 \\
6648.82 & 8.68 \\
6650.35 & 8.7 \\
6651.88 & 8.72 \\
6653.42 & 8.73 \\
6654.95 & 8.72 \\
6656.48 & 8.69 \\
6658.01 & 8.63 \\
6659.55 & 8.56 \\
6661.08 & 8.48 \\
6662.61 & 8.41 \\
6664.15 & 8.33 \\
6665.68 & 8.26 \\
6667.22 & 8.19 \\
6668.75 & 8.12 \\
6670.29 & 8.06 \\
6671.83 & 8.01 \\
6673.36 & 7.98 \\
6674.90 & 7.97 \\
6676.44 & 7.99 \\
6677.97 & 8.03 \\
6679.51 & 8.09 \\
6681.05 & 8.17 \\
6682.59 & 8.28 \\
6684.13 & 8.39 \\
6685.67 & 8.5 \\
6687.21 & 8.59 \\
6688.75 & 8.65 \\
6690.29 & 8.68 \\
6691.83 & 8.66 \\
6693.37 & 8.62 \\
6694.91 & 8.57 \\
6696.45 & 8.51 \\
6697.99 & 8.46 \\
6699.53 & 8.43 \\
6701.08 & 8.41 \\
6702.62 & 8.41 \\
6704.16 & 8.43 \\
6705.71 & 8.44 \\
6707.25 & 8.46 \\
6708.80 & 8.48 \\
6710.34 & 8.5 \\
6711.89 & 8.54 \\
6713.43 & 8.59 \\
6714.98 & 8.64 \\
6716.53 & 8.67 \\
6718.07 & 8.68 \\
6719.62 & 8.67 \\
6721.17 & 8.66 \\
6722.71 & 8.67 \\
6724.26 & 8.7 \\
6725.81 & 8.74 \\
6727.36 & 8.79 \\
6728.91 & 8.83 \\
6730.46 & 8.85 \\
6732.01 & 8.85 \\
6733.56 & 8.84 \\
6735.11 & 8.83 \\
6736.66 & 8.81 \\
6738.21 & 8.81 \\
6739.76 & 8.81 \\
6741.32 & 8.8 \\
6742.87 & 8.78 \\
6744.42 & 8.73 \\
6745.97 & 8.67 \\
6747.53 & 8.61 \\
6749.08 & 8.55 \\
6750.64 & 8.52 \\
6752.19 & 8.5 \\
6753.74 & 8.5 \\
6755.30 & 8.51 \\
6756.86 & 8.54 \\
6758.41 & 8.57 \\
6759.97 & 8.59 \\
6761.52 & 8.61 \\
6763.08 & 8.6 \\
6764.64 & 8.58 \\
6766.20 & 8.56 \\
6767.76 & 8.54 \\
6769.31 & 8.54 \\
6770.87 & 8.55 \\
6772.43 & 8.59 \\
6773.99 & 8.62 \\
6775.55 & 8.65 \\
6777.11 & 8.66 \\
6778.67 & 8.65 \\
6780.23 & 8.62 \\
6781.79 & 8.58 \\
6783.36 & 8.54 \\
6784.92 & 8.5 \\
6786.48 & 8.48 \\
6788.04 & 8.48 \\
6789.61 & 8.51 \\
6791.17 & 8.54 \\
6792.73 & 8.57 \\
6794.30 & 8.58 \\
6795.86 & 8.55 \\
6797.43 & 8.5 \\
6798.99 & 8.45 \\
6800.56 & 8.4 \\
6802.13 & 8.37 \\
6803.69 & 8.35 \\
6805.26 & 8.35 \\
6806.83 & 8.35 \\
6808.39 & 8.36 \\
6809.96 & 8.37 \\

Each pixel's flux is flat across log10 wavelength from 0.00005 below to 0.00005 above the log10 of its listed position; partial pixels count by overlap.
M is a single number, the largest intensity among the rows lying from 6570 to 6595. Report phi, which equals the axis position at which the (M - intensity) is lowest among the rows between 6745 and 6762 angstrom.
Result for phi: 6745.97 angstrom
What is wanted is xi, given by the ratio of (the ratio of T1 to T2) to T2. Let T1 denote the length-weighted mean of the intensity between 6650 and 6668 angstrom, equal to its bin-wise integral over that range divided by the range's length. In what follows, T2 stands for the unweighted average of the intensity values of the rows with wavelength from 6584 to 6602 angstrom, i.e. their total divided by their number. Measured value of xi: 0.113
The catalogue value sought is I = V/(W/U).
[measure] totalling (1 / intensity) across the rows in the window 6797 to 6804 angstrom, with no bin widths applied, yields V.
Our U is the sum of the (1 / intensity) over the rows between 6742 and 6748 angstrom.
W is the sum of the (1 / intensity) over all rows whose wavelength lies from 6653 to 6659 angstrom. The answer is 0.6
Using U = 0.46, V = 0.59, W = 0.46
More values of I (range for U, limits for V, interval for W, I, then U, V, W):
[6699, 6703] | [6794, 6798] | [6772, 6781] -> 0.2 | 0.36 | 0.35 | 0.70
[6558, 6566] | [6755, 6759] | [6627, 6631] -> 0.6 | 0.57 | 0.35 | 0.35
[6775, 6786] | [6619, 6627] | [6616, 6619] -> 2.0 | 0.81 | 0.61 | 0.25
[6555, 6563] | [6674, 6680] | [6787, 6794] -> 0.6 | 0.58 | 0.50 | 0.47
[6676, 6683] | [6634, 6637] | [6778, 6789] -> 0.2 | 0.62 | 0.23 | 0.82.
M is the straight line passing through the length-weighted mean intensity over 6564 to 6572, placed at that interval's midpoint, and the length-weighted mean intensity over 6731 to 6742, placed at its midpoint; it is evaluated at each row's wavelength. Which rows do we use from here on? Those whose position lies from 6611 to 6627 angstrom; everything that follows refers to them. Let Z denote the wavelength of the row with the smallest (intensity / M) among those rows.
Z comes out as 6619.80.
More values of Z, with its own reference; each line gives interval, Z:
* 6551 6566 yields 6556.09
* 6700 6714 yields 6702.62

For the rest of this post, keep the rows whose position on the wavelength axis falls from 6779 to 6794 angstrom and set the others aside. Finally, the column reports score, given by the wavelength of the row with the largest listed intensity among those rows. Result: 6780.23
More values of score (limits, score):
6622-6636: 6635.06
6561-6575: 6563.64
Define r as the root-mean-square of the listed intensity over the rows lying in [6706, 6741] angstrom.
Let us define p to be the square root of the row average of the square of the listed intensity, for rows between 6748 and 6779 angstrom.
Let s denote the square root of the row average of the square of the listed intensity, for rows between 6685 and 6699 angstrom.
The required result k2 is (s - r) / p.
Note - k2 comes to -0.01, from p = 8.572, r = 8.70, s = 8.58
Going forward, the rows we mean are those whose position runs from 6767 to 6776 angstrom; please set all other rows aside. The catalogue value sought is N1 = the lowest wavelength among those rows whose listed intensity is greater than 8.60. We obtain 6773.99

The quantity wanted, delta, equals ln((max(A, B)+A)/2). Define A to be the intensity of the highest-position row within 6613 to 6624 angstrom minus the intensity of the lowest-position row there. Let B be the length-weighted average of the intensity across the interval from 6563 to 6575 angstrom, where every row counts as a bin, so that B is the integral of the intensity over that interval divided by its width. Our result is 1.45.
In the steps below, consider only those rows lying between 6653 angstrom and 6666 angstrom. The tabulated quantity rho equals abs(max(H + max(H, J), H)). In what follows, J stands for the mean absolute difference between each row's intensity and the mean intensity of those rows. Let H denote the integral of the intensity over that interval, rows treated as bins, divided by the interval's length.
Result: 17.1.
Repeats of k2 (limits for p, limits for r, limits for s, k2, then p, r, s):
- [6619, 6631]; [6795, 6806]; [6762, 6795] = 0.02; 8.275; 8.42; 8.57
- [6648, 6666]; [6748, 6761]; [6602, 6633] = -0.03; 8.577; 8.54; 8.30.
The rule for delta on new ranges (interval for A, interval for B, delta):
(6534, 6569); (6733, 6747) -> 1.52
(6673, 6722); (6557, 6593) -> 1.56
